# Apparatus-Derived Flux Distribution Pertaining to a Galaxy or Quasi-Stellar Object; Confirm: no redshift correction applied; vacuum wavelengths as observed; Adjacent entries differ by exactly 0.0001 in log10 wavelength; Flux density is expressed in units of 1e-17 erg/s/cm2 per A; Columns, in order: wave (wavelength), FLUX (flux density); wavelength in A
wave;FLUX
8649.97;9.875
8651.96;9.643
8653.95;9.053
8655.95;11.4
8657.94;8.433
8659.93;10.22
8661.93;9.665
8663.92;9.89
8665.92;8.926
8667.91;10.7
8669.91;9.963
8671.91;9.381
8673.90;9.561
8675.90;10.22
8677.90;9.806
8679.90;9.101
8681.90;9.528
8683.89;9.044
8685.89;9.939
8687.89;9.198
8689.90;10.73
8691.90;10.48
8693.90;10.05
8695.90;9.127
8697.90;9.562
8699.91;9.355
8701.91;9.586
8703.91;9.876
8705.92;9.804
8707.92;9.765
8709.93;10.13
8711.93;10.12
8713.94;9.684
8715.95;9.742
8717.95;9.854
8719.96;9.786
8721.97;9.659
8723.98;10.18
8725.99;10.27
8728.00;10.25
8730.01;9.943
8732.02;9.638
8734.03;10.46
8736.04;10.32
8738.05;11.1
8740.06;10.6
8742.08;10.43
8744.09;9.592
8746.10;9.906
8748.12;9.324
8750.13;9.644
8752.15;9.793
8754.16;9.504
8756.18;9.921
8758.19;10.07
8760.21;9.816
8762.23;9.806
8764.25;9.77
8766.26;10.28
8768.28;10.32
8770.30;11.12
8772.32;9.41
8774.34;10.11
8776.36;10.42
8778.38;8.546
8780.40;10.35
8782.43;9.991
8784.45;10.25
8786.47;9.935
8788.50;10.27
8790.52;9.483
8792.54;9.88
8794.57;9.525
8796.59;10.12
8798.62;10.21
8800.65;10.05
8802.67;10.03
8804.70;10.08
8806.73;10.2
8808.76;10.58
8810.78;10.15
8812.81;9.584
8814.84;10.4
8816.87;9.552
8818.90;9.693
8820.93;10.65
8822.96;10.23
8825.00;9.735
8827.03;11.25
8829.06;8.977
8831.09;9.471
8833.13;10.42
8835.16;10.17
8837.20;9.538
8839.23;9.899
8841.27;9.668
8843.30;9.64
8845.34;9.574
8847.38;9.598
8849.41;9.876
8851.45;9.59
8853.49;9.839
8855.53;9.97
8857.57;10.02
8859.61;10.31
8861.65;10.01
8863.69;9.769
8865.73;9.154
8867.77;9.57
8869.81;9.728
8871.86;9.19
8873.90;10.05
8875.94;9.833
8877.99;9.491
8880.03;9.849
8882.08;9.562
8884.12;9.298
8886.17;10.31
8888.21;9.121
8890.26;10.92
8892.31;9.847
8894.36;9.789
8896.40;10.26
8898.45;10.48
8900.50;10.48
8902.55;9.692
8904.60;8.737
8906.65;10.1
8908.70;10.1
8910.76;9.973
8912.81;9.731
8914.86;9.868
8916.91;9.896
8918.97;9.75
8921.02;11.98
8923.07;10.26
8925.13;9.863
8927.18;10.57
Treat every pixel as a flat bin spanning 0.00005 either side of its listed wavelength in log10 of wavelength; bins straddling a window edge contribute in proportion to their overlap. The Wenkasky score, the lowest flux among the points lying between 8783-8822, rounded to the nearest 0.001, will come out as 9.483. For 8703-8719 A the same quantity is 9.684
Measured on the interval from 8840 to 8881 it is 9.154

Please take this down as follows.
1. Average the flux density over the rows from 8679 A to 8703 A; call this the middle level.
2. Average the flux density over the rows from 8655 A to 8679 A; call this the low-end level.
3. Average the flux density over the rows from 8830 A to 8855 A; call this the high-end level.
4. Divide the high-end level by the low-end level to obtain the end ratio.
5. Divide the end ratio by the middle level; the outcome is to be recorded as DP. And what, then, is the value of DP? 0.103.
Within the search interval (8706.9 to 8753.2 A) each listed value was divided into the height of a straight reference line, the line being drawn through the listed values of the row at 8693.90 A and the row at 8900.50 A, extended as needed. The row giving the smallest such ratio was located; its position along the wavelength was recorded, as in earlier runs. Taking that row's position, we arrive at 8738.05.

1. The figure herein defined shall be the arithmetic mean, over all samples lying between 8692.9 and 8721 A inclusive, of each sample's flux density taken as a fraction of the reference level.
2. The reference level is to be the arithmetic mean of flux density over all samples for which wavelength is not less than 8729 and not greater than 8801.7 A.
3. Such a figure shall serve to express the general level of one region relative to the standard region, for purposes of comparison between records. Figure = 0.97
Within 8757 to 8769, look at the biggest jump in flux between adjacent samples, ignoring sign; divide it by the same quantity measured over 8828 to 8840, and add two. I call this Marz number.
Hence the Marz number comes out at 2.5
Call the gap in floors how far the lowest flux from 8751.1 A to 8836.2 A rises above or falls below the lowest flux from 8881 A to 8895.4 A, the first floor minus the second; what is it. -0.6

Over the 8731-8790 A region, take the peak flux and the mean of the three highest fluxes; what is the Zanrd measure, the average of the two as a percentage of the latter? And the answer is 100.8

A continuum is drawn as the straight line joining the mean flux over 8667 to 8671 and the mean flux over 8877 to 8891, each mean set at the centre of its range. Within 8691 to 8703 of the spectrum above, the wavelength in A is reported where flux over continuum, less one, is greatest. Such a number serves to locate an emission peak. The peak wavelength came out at 8691.90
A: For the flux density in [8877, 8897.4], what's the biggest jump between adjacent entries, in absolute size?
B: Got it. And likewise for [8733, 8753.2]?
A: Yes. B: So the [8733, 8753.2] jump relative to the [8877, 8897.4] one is 0.47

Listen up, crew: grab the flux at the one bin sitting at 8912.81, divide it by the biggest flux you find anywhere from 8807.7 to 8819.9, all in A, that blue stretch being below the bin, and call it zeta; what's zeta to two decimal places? 0.92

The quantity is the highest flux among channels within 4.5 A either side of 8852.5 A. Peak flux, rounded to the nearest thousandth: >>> 9.970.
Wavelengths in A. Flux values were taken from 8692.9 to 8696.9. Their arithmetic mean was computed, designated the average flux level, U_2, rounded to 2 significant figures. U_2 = 9.6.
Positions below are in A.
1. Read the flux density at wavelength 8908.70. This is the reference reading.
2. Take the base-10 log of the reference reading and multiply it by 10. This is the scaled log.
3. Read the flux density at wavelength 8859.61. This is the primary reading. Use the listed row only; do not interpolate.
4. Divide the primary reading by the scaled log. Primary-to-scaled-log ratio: 1.027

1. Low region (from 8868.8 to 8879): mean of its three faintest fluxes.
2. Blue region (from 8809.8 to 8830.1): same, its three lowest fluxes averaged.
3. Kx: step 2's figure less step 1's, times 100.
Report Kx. -10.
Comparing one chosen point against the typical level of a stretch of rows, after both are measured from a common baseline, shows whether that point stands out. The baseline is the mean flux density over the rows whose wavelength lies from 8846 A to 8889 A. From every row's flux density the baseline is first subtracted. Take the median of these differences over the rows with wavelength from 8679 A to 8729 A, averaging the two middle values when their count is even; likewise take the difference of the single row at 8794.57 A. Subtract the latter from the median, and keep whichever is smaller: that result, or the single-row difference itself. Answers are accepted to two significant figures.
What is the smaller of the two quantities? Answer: -0.20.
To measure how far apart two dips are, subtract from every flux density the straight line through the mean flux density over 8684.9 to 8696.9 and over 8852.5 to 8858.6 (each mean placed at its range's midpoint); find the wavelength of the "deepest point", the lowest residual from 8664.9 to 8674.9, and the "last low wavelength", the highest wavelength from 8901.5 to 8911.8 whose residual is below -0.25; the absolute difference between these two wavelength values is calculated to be 238.7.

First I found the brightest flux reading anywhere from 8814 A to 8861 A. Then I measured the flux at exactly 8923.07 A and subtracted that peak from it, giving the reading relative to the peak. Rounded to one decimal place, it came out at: -1.0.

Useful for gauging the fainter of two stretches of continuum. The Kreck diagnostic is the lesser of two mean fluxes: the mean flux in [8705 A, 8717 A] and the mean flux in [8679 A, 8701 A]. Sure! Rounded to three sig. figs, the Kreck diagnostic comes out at 9.65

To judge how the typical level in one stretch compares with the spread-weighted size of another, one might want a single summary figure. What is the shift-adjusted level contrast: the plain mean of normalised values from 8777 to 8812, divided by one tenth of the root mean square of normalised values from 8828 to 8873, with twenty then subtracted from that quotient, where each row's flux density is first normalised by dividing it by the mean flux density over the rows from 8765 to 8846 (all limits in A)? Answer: -9.7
